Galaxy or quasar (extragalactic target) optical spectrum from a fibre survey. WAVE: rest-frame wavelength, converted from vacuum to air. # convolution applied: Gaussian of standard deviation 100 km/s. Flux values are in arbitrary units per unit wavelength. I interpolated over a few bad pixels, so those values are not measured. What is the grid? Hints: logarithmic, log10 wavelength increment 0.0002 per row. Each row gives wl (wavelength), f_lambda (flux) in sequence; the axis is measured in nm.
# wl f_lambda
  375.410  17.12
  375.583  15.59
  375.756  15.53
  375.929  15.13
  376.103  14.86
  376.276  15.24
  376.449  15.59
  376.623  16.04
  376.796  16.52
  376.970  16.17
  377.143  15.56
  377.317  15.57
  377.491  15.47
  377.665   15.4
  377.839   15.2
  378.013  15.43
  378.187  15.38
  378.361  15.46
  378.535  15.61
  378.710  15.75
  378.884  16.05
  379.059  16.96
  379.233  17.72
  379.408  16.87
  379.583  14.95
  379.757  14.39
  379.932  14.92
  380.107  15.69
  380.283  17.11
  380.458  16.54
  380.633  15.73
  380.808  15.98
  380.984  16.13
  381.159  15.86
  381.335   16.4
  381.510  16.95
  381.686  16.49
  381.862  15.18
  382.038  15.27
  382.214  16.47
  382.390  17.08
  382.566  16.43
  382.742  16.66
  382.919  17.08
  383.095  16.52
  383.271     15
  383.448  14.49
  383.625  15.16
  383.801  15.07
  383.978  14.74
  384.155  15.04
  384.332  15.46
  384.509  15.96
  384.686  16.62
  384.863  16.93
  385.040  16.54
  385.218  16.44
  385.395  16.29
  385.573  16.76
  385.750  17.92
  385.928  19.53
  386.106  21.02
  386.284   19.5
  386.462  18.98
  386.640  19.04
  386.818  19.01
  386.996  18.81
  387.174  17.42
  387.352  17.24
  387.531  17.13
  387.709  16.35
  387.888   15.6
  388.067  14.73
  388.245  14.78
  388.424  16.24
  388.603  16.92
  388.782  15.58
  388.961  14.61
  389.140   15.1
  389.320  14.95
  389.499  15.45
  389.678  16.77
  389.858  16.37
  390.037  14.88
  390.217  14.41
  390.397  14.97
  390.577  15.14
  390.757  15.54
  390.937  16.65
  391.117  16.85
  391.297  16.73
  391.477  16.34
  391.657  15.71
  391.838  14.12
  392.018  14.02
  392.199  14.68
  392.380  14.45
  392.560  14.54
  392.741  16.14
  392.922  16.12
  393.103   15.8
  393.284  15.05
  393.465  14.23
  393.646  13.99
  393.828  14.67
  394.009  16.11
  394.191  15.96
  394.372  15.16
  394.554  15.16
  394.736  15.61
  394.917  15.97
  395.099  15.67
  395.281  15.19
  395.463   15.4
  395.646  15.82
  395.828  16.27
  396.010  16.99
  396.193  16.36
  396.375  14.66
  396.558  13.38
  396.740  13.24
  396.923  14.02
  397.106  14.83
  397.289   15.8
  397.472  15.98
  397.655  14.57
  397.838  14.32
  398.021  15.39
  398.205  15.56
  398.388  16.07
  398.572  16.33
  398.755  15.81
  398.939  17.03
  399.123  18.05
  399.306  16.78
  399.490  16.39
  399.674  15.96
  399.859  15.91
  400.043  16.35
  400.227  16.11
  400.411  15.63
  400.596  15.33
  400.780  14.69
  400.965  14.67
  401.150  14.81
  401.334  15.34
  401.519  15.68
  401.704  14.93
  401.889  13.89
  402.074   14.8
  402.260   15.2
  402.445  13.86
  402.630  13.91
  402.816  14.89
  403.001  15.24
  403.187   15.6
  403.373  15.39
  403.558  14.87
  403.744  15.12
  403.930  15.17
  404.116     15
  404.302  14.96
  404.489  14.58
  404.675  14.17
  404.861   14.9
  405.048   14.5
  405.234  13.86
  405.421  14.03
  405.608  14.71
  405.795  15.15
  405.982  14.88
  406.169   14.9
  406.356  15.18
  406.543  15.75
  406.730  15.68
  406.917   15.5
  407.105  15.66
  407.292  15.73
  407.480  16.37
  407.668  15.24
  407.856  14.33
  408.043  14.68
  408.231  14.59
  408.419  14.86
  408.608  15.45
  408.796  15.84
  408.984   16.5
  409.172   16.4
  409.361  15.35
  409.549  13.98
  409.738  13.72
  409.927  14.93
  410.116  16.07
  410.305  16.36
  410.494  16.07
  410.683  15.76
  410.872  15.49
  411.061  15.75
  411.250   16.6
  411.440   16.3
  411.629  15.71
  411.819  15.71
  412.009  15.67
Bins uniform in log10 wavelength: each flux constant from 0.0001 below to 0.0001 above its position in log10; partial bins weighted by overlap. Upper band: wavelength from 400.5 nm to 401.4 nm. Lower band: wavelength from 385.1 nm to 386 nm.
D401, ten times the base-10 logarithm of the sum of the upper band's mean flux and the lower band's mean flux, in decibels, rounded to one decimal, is 15.1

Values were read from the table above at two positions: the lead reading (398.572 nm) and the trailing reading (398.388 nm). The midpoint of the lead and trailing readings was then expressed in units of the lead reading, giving 0.99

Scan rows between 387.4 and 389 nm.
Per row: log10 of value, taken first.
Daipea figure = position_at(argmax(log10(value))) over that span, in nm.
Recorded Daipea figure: 387.531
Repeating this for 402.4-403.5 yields 403.187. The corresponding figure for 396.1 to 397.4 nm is 396.193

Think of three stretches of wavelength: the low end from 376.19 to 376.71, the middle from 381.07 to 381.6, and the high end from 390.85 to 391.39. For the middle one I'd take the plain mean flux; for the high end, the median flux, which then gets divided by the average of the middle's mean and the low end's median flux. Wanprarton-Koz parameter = 1.05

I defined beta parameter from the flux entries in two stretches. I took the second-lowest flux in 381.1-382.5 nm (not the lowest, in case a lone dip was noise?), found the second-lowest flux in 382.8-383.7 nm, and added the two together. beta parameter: 30.3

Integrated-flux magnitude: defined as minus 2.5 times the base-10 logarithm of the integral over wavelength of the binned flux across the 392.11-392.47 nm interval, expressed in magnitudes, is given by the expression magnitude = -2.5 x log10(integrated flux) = -1.80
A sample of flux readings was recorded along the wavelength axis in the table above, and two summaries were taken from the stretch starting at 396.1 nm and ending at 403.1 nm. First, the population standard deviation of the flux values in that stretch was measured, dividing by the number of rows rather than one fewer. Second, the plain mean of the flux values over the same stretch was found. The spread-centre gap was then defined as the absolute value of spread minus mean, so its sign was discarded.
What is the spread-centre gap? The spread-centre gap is 14.3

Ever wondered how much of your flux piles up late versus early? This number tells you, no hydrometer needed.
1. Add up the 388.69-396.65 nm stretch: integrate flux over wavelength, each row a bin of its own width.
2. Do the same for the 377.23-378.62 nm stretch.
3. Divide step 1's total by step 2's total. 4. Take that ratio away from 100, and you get 94.3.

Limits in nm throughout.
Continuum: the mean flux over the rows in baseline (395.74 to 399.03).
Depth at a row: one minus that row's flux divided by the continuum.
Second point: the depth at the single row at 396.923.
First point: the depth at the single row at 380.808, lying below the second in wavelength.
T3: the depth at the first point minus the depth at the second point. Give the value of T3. -0.13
